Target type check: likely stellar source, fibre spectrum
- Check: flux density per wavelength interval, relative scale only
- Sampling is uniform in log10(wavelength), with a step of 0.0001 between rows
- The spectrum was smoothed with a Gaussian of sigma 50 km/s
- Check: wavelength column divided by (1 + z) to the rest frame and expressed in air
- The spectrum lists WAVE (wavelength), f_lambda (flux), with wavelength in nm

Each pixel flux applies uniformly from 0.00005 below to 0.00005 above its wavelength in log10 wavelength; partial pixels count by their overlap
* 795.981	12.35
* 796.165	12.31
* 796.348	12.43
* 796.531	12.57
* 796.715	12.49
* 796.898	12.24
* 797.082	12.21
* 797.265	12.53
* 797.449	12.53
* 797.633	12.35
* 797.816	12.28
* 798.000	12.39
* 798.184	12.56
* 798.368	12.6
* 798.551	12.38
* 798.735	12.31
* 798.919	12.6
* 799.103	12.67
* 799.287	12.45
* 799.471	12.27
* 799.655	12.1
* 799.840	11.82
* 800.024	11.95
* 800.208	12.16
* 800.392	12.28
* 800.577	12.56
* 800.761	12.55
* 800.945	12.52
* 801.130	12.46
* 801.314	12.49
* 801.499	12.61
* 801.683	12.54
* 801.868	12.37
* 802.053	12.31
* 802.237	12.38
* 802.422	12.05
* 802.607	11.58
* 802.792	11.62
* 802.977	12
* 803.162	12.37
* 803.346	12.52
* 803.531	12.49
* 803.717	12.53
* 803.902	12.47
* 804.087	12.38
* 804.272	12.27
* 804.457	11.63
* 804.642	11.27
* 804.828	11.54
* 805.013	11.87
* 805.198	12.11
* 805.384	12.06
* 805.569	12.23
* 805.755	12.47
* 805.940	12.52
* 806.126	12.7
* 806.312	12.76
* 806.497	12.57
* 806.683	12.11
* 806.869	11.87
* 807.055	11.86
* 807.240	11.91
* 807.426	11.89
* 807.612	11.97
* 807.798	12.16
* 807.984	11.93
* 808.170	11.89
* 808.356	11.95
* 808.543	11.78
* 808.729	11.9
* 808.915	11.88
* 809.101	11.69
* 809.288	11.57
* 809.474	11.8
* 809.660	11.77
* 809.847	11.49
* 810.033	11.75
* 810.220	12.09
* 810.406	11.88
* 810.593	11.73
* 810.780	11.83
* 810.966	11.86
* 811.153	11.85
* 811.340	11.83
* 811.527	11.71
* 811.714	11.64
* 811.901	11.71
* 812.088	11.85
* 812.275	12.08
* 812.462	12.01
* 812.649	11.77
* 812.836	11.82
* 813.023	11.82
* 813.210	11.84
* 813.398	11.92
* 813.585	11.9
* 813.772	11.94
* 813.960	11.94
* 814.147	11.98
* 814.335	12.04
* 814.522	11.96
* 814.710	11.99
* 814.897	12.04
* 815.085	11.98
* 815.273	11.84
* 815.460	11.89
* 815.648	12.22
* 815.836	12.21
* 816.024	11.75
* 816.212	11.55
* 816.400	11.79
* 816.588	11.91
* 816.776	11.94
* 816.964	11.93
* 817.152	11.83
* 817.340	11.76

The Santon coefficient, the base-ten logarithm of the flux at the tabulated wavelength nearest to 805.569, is 1.09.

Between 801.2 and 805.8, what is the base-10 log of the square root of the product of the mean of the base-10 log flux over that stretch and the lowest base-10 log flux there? 0.0287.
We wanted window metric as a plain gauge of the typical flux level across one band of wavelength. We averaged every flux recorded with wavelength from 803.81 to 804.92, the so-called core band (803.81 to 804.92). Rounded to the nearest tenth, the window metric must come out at 11.9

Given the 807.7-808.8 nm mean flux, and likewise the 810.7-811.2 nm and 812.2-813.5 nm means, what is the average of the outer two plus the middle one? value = 23.8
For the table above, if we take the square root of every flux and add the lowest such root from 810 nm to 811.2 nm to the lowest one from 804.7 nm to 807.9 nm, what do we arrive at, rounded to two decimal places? 6.82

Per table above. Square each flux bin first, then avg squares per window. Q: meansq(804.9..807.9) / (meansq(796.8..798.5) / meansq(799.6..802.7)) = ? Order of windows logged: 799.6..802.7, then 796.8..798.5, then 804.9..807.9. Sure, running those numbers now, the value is 146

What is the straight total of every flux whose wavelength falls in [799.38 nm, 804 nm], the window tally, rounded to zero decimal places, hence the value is 307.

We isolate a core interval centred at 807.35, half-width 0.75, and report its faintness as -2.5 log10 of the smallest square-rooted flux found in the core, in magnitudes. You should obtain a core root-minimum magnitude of -1.34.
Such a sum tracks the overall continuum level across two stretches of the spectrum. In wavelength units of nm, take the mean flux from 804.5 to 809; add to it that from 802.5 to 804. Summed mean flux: 24.2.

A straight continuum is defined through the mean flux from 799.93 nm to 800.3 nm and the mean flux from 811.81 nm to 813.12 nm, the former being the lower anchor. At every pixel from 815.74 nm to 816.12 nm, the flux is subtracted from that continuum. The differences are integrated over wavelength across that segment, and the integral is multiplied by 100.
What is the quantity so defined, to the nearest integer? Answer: -6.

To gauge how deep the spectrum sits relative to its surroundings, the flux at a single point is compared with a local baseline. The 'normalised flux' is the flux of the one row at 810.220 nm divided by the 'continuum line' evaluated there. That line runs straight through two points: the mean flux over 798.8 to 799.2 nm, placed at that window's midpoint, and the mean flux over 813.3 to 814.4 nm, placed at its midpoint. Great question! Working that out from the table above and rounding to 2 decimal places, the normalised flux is 1.00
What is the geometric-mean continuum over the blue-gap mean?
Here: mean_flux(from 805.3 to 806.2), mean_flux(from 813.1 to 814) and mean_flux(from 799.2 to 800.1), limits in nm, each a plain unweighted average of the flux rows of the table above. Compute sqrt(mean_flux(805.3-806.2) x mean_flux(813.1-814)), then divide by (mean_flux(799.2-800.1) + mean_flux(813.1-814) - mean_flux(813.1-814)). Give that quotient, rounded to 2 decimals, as 1.00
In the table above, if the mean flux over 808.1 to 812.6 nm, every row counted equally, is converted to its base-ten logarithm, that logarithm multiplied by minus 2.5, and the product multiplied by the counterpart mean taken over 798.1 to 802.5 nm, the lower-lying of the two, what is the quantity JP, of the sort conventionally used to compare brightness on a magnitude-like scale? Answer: -33.2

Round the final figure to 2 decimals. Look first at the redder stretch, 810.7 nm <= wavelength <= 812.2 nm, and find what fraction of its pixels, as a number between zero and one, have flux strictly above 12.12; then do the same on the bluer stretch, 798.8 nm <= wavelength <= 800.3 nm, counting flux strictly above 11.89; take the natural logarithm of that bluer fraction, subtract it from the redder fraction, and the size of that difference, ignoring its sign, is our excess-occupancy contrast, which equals 0.13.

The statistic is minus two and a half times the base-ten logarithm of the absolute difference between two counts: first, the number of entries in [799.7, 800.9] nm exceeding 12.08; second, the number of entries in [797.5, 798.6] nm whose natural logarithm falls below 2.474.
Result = -1.51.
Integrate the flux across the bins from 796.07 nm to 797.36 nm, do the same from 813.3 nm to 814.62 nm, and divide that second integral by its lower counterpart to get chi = 0.99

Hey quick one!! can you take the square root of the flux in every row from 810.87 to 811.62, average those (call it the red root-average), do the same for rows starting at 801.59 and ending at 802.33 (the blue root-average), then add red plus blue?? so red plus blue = 6.96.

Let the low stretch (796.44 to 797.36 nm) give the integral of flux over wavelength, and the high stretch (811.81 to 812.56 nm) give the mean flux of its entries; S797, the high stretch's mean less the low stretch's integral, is 0.5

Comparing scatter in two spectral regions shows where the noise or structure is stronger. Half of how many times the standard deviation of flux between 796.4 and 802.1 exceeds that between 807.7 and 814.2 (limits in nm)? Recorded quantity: 0.72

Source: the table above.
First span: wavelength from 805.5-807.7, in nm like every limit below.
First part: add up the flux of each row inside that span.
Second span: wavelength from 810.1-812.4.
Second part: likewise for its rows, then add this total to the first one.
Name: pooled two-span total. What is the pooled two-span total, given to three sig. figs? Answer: 289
